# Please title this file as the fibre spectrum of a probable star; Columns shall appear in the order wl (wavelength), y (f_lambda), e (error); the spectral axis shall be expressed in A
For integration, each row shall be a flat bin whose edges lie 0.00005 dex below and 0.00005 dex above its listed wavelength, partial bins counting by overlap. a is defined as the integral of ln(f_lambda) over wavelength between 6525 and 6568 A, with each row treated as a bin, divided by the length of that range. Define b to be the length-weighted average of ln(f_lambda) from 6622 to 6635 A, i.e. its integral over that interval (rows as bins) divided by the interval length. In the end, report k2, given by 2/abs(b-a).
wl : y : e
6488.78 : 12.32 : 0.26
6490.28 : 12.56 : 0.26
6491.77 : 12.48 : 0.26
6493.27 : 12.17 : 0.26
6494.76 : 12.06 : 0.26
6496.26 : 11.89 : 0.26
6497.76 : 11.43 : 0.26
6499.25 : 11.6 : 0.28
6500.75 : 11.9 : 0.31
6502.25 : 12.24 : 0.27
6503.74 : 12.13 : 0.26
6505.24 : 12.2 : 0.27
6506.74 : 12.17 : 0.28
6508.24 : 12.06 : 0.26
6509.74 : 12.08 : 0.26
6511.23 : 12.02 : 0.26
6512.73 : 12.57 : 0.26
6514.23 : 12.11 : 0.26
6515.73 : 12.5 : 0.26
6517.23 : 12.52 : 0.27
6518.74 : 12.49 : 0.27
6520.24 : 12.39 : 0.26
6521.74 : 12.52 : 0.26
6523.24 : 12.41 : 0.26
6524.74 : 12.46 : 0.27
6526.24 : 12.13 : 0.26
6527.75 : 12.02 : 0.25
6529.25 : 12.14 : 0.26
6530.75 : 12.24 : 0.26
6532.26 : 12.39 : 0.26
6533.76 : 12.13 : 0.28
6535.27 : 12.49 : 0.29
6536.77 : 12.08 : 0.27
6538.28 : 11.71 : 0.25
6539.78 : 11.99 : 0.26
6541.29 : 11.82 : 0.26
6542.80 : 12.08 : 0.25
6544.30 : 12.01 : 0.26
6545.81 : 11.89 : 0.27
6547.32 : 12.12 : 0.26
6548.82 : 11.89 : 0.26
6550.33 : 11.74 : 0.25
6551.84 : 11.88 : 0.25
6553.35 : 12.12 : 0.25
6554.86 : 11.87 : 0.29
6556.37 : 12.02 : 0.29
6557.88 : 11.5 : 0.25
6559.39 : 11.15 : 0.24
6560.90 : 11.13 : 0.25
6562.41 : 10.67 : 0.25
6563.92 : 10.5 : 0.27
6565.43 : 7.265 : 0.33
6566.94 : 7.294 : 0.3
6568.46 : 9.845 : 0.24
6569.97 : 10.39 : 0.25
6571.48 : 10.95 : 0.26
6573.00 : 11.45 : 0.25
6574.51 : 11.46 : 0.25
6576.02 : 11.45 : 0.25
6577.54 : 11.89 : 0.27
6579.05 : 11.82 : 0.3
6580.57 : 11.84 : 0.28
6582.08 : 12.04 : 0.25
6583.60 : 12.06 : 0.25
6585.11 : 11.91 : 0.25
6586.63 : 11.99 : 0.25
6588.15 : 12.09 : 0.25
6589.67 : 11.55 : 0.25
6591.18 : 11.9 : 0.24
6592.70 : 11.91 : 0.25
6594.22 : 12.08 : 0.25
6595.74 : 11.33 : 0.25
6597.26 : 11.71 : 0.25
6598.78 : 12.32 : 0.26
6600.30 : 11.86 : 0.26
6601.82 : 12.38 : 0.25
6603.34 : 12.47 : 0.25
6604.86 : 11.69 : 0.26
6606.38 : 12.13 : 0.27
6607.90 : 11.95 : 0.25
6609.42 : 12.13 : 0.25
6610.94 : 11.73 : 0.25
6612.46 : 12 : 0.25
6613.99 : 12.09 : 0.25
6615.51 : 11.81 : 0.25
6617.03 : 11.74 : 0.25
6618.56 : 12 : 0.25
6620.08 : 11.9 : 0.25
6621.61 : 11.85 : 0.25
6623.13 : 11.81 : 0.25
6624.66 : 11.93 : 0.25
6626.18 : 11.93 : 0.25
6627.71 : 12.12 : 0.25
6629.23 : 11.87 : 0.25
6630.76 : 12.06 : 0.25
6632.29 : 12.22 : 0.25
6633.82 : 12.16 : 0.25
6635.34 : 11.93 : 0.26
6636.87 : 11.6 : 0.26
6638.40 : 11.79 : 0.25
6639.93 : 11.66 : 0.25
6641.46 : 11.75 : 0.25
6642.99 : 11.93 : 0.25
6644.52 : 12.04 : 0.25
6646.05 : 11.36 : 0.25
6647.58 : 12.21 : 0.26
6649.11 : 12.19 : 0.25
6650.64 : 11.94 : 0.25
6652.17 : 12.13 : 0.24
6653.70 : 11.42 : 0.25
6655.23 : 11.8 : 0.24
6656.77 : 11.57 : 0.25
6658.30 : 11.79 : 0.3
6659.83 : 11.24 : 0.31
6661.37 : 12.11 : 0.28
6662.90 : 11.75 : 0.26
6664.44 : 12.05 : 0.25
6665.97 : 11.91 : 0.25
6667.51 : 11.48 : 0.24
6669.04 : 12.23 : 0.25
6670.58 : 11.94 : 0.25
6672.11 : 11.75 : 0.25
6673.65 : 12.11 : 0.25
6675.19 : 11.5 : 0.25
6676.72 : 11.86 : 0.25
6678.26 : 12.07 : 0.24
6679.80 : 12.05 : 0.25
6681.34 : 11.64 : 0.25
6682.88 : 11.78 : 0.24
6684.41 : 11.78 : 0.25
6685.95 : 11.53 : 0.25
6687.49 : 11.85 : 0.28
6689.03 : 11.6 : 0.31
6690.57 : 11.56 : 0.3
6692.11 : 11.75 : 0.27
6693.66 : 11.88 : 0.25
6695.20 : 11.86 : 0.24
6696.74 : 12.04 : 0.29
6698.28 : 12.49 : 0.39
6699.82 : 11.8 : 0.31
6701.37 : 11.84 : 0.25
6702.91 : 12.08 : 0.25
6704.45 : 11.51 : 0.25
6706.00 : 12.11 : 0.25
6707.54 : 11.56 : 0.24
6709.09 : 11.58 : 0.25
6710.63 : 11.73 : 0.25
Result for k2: 39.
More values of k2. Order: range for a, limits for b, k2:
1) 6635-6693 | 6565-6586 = 22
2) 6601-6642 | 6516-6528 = 58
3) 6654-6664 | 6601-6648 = 93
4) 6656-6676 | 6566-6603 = 58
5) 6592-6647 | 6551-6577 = 18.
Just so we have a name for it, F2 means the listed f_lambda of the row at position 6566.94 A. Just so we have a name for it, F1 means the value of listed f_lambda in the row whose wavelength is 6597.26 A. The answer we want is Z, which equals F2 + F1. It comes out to 19.0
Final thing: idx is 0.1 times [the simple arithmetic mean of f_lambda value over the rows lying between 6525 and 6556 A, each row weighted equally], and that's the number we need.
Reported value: 1.20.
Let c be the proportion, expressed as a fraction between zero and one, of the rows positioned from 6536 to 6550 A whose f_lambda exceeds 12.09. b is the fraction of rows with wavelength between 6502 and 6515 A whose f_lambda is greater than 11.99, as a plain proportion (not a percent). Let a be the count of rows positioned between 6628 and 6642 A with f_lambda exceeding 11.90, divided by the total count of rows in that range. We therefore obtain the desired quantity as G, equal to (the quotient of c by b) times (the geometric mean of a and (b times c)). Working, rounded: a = 0.4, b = 1.00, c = 0.11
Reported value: 0.025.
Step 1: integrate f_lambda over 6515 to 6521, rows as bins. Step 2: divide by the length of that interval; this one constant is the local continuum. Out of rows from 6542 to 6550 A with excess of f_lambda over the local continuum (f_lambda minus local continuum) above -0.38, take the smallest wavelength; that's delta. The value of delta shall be 6547.32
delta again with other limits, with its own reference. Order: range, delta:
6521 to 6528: 6521.74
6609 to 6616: 6609.42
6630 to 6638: 6632.29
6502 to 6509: 6502.25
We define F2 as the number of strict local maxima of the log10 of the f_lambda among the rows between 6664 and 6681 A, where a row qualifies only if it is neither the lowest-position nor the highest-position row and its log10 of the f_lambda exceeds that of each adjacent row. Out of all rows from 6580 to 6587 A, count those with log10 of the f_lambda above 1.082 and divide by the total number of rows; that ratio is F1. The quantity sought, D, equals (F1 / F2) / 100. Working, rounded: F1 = 0.00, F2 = 3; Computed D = 0.0000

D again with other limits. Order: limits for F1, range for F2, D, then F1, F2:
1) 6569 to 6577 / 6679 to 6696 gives 0.0000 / 0.00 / 2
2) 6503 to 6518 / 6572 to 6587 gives 0.0027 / 0.80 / 3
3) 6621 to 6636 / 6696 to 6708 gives 0.0010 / 0.30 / 3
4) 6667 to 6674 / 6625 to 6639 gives 0.0020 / 0.40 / 2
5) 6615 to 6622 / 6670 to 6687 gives 0.0000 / 0.00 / 2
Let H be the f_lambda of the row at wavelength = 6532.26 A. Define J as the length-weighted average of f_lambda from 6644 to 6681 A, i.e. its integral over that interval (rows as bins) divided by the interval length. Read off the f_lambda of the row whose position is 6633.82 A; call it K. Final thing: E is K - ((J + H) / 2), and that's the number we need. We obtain 0.04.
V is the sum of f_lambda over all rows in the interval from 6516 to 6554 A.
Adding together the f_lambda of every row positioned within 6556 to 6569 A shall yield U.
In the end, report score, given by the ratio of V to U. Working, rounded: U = 91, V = 304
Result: 3.3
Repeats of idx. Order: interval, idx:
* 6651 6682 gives 1.18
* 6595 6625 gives 1.19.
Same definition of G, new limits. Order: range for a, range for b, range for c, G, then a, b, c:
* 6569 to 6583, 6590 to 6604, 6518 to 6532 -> 0.419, 0.1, 0.44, 0.89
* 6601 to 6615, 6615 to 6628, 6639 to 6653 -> 0.360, 0.8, 0.22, 0.33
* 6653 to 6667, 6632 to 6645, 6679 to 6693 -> 0.000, 0.3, 0.33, 0.00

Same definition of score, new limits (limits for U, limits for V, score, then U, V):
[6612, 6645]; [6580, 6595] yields 0.5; 262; 119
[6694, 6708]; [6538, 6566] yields 2.0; 107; 217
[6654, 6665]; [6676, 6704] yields 2.6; 82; 213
